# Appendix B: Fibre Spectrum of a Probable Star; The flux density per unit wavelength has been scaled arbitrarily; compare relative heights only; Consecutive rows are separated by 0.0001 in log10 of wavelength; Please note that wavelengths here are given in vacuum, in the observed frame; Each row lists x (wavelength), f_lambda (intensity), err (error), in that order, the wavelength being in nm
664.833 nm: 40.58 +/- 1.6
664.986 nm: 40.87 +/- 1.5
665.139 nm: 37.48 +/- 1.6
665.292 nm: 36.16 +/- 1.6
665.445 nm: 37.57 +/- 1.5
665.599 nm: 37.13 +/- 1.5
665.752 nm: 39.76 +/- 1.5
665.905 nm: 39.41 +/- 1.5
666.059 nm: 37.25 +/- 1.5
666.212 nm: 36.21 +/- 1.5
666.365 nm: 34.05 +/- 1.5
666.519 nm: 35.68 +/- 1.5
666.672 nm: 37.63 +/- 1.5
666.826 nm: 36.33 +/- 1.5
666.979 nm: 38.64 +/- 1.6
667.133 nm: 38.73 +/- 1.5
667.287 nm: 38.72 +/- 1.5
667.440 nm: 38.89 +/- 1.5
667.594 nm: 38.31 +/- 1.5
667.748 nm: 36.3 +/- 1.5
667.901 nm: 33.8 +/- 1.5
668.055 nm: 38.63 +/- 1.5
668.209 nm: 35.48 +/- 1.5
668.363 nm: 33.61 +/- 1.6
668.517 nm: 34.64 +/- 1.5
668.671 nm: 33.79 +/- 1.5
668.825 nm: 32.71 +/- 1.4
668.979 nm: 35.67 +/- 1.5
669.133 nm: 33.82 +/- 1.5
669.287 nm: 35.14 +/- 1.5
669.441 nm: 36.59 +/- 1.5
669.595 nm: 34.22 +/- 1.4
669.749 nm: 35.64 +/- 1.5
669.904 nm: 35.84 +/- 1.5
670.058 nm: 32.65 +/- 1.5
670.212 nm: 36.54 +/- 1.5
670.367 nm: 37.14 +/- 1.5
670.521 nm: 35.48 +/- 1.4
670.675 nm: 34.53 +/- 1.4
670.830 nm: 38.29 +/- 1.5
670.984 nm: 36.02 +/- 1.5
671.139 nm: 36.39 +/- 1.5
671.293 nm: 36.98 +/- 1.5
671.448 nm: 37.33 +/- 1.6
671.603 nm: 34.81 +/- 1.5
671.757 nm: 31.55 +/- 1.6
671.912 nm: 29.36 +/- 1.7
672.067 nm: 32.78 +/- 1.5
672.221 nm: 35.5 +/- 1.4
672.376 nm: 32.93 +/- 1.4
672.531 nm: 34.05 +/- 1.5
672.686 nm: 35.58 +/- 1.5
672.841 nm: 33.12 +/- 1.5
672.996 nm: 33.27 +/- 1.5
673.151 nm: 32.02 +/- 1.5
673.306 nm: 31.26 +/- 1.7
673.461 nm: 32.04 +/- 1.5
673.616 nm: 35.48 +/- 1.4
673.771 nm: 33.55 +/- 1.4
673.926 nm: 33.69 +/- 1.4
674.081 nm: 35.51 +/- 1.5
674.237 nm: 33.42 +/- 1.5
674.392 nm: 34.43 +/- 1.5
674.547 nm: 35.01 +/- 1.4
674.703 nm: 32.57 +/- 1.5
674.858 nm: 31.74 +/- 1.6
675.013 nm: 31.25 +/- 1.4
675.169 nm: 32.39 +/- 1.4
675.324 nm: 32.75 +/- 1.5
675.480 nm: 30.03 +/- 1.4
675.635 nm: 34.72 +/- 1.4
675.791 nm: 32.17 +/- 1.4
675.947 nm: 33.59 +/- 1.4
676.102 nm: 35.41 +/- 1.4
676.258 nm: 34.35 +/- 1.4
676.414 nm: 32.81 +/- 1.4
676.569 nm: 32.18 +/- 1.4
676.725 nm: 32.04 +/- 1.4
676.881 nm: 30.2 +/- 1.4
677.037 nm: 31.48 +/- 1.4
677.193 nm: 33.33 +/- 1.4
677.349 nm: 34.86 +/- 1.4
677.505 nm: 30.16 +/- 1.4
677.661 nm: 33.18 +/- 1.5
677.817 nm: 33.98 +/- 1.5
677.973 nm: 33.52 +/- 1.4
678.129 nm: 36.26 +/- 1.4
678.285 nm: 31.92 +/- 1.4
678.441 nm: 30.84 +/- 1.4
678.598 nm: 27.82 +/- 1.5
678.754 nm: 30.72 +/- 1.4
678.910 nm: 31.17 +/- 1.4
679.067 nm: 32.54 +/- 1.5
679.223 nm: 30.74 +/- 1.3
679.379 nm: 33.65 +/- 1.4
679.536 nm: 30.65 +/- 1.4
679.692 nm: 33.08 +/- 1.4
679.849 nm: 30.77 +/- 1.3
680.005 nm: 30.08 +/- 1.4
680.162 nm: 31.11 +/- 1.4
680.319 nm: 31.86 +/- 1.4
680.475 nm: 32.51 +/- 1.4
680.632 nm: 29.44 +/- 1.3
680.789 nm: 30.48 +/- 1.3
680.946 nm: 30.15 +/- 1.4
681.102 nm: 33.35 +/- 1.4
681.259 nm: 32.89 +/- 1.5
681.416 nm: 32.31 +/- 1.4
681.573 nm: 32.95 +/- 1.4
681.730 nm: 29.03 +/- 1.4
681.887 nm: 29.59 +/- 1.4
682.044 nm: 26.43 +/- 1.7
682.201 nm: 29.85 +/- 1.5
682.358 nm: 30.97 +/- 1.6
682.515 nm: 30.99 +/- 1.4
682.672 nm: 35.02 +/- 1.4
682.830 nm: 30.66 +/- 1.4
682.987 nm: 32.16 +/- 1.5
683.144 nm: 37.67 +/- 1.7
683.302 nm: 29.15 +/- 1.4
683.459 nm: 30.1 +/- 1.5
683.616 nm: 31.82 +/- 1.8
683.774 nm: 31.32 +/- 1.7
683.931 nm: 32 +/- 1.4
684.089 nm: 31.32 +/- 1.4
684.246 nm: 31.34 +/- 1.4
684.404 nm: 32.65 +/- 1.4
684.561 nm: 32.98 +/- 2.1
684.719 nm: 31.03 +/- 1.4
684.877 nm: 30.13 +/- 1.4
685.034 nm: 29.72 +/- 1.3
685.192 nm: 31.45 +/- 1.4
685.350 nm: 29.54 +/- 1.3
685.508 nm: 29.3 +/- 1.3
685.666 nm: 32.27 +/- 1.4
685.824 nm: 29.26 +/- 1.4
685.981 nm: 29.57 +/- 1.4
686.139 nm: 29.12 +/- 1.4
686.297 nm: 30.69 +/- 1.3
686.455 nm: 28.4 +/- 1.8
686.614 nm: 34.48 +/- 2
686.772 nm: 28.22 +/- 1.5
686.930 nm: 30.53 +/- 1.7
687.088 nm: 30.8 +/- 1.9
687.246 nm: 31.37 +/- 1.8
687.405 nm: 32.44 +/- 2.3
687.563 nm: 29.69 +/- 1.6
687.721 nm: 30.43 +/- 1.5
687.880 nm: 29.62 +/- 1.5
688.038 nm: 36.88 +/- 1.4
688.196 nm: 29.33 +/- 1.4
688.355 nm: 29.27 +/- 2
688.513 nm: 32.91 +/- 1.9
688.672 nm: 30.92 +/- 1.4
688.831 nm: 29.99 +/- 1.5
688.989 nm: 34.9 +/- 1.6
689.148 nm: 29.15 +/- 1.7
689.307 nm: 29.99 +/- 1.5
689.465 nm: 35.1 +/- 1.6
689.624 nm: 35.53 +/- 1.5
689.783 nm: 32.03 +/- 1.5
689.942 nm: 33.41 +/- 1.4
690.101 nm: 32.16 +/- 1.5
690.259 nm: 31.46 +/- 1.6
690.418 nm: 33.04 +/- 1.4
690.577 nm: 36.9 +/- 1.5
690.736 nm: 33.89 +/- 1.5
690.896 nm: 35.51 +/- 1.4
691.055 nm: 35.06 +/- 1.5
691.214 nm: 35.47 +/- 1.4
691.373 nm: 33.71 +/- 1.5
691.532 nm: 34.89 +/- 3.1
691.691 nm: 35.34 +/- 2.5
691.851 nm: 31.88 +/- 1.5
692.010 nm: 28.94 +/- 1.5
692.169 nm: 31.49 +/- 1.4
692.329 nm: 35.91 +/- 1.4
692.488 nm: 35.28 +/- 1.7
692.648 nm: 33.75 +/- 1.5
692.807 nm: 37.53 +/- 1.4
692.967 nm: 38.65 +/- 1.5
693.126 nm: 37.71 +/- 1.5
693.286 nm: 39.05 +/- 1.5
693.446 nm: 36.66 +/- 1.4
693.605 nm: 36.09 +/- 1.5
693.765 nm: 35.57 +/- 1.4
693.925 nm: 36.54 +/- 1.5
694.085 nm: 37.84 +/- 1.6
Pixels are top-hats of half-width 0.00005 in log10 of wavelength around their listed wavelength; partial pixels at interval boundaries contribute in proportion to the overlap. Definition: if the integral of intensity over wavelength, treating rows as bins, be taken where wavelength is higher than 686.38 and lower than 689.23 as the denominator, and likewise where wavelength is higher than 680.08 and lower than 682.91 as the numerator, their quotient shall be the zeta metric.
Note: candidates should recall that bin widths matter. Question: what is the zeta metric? 0.99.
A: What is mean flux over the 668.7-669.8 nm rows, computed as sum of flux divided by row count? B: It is 35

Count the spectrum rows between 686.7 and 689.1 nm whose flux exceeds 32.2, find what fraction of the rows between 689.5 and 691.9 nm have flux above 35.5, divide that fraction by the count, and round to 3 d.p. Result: 0.050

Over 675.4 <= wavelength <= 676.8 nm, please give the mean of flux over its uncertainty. 23.6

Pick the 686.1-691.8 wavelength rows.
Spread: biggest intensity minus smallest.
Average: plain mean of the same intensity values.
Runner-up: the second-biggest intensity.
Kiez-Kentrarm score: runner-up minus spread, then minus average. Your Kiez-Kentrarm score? -4.1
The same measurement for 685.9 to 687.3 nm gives -5.2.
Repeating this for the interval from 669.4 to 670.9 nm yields -4.2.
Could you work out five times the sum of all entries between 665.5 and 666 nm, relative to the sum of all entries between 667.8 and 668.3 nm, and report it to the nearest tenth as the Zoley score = 5.4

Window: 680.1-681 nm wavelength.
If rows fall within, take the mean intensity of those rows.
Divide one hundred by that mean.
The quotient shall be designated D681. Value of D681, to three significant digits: 3.23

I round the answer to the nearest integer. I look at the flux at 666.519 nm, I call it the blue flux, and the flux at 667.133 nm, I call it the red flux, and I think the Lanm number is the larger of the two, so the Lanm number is 39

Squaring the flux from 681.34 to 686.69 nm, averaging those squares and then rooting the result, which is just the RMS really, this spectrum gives 31.1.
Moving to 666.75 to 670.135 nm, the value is 35.9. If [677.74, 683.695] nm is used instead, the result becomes 31.6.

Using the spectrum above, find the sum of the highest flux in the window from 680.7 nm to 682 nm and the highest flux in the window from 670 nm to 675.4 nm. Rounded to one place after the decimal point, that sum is 71.6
